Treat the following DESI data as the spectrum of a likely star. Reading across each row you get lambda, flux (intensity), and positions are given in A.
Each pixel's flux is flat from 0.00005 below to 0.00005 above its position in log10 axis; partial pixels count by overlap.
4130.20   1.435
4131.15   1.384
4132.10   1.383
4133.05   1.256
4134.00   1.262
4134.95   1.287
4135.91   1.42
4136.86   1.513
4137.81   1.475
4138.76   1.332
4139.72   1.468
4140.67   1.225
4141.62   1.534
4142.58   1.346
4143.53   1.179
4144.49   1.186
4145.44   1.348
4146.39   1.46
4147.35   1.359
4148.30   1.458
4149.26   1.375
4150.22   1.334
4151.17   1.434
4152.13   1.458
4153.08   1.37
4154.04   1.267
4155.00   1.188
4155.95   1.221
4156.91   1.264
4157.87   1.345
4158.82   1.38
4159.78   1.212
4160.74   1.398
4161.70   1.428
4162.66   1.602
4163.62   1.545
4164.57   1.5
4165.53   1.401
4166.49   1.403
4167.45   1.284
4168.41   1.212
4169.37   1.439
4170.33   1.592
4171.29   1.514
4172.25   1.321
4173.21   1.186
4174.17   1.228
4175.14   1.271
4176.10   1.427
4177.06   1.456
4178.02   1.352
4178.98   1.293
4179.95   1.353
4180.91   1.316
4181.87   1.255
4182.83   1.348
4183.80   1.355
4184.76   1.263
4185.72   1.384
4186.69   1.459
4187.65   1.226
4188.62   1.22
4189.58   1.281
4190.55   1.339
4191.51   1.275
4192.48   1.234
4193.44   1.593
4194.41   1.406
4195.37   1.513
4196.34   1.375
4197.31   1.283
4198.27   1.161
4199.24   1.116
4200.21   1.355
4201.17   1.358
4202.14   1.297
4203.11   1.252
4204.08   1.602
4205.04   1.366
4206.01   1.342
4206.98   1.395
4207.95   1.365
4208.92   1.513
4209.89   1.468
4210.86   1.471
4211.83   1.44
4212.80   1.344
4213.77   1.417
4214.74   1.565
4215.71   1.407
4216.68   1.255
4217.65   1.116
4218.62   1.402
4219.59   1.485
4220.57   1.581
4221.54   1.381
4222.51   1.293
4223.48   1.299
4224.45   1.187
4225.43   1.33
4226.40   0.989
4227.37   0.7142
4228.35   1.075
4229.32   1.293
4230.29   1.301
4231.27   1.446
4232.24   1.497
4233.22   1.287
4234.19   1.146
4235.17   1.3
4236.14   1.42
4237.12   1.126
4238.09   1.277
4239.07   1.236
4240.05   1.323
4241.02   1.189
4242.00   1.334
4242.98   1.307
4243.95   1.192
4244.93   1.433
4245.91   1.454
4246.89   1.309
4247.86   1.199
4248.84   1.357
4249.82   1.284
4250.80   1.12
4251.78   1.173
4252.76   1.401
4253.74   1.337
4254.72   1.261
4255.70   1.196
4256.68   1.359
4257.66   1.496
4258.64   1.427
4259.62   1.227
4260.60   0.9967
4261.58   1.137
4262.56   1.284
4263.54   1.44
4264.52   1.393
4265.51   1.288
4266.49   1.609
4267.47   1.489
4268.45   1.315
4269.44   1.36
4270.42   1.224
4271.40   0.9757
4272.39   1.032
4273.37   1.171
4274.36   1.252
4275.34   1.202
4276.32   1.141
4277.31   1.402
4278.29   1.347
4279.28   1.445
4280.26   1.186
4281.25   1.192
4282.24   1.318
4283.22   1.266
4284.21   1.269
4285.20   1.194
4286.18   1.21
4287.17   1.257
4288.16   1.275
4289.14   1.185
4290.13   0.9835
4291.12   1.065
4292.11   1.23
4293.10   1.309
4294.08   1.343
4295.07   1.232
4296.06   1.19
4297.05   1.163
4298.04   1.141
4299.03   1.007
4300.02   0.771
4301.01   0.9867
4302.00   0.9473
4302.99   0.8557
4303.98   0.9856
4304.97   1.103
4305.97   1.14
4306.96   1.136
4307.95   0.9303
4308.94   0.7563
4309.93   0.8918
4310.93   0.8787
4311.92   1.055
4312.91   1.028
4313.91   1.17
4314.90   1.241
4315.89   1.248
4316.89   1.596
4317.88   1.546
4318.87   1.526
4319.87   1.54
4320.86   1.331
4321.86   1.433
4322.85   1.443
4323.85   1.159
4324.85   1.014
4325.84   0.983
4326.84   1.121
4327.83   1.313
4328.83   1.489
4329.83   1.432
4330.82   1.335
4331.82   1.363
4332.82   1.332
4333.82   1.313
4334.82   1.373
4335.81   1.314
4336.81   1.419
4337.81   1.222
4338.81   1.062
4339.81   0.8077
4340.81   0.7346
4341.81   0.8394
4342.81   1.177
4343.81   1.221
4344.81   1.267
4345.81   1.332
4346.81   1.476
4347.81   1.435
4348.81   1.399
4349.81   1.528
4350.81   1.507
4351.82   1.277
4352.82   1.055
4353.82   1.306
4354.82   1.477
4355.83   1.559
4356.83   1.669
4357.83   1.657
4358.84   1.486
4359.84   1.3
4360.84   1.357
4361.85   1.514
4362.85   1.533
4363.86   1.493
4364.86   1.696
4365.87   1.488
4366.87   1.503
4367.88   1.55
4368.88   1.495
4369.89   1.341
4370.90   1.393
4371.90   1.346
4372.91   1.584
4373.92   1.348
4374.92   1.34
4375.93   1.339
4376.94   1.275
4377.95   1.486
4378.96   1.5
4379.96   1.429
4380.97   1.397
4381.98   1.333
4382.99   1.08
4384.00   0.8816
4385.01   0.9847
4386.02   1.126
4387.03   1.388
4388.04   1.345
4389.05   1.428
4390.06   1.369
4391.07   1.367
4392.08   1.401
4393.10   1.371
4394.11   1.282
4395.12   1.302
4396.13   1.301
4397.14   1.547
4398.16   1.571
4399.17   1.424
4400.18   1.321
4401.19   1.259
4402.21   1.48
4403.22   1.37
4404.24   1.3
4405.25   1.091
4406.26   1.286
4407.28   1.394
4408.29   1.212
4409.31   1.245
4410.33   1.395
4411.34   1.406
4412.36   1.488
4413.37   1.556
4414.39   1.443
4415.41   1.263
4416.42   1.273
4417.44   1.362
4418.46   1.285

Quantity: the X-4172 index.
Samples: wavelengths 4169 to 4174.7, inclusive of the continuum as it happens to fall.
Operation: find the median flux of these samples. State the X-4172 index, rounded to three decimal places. 1.380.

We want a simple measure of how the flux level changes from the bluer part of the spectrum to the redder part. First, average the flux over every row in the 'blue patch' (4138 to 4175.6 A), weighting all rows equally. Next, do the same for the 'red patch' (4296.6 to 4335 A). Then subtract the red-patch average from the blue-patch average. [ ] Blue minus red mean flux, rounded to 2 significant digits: 0.18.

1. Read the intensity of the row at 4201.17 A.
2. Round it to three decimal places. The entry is 1.358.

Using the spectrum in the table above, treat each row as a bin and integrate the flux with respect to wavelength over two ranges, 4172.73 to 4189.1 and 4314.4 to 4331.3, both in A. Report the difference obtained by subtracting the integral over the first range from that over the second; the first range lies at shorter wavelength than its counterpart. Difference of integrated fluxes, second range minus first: 1.1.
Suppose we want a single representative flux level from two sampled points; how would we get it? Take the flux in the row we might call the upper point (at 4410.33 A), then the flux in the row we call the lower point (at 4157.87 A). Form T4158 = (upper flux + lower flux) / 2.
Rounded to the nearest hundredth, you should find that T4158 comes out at 1.37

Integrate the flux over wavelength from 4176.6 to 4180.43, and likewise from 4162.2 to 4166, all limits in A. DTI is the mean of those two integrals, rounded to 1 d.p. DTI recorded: 5.5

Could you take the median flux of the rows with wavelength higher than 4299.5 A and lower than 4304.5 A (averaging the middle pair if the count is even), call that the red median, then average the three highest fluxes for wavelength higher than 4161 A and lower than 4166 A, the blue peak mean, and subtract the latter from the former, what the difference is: -0.60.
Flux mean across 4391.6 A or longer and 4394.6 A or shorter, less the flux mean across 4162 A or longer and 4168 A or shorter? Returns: -0.10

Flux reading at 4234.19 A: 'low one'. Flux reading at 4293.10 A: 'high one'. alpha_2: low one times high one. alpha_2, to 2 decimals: 1.50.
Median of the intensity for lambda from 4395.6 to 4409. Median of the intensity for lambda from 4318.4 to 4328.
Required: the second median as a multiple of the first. 1.00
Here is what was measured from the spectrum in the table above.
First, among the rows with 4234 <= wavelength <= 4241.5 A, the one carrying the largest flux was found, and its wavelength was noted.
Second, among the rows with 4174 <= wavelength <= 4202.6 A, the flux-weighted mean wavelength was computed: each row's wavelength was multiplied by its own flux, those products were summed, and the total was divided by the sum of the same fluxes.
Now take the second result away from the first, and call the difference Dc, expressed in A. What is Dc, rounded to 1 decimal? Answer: 48.0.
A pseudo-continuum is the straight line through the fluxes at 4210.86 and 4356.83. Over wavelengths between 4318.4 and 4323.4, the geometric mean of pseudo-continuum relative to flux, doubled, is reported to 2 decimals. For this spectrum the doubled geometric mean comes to 2.23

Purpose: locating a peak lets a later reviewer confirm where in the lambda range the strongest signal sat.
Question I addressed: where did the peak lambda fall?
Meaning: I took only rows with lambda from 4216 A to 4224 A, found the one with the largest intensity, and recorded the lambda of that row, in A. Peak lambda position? 4220.57 A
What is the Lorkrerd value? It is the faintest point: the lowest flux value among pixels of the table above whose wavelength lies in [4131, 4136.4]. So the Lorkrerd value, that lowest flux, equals 1.256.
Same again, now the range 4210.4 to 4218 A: 1.116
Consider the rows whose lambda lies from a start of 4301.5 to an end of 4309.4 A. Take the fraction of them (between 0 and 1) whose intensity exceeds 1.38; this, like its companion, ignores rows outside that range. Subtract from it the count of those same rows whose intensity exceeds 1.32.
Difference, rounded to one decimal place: 0.0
